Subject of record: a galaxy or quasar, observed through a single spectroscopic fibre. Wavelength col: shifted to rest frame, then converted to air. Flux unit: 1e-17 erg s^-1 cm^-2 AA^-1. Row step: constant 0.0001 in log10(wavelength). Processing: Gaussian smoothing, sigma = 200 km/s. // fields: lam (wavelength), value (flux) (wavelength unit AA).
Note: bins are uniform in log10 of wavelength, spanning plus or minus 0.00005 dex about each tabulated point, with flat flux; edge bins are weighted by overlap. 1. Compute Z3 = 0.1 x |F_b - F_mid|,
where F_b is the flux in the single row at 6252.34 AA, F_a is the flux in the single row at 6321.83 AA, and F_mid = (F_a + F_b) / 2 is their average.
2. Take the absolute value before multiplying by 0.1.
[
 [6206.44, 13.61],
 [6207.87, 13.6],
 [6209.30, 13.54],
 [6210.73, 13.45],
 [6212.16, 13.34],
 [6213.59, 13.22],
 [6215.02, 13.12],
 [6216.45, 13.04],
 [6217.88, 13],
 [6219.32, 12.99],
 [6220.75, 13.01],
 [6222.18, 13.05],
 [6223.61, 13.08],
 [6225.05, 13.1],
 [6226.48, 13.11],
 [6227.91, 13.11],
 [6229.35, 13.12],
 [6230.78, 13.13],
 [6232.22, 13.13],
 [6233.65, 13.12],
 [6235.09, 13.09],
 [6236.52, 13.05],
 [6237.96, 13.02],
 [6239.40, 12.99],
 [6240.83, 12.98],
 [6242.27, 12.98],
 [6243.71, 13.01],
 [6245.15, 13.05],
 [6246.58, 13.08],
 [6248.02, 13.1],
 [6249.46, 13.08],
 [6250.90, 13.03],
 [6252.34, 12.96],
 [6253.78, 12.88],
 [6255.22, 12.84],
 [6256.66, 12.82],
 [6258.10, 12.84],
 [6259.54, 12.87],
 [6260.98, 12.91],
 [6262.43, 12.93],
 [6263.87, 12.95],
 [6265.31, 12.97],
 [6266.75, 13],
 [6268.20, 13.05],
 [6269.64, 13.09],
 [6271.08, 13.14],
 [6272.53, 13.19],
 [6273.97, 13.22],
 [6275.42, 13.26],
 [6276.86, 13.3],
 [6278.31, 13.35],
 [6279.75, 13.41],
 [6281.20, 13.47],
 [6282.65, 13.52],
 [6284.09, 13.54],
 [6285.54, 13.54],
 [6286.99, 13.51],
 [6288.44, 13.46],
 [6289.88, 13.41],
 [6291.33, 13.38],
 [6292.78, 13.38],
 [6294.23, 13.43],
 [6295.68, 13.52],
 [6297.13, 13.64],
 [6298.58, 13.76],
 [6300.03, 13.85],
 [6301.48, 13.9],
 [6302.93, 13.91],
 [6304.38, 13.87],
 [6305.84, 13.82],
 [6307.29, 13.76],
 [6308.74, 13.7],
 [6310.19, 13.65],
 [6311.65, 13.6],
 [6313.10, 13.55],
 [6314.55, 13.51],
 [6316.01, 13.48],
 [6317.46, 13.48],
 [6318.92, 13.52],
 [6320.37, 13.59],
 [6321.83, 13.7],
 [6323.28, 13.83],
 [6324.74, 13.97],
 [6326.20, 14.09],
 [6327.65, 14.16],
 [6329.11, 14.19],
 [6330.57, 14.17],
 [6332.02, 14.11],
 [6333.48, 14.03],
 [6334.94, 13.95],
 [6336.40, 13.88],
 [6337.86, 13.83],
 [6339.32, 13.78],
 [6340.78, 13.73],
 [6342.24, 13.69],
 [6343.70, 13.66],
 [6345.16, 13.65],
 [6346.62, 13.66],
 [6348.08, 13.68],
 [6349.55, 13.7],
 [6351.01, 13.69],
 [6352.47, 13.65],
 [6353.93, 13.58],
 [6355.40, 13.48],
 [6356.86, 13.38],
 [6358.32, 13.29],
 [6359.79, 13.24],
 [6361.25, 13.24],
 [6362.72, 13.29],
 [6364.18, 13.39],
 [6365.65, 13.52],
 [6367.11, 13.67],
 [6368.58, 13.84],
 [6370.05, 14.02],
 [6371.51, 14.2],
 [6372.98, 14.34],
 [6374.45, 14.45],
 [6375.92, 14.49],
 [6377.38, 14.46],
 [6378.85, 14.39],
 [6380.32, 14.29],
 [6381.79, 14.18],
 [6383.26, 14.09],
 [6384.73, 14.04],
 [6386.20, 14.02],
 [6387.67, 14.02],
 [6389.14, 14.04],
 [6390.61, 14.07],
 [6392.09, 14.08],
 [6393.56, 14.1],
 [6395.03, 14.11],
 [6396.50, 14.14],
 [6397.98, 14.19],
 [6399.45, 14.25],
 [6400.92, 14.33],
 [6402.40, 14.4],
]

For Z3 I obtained 0.037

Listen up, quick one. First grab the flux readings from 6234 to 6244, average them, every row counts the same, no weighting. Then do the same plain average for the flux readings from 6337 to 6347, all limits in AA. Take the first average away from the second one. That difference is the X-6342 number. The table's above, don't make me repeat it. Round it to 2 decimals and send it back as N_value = 0.70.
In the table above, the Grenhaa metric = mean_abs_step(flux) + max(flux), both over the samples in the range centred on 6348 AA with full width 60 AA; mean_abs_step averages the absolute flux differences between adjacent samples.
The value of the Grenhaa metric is 14.6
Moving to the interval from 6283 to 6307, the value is 14.0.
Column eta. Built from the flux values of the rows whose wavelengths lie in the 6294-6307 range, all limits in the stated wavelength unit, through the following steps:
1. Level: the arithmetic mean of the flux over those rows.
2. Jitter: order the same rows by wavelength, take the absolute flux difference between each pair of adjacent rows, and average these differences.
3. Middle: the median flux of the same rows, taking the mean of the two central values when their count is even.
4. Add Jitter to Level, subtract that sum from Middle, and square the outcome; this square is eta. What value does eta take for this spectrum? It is 0.0000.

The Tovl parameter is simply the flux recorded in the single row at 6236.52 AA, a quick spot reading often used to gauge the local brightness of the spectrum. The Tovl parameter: 13.05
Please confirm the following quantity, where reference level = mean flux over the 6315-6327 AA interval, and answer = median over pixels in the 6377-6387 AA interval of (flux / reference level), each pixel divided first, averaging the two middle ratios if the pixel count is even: 1.03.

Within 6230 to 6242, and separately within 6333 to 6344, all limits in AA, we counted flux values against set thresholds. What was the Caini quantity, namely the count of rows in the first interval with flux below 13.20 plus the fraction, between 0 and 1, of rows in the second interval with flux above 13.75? 8.6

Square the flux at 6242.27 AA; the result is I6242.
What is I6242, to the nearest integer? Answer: 168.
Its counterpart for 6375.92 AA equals 210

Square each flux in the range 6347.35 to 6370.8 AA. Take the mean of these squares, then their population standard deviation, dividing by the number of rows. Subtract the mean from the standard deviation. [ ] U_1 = -177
